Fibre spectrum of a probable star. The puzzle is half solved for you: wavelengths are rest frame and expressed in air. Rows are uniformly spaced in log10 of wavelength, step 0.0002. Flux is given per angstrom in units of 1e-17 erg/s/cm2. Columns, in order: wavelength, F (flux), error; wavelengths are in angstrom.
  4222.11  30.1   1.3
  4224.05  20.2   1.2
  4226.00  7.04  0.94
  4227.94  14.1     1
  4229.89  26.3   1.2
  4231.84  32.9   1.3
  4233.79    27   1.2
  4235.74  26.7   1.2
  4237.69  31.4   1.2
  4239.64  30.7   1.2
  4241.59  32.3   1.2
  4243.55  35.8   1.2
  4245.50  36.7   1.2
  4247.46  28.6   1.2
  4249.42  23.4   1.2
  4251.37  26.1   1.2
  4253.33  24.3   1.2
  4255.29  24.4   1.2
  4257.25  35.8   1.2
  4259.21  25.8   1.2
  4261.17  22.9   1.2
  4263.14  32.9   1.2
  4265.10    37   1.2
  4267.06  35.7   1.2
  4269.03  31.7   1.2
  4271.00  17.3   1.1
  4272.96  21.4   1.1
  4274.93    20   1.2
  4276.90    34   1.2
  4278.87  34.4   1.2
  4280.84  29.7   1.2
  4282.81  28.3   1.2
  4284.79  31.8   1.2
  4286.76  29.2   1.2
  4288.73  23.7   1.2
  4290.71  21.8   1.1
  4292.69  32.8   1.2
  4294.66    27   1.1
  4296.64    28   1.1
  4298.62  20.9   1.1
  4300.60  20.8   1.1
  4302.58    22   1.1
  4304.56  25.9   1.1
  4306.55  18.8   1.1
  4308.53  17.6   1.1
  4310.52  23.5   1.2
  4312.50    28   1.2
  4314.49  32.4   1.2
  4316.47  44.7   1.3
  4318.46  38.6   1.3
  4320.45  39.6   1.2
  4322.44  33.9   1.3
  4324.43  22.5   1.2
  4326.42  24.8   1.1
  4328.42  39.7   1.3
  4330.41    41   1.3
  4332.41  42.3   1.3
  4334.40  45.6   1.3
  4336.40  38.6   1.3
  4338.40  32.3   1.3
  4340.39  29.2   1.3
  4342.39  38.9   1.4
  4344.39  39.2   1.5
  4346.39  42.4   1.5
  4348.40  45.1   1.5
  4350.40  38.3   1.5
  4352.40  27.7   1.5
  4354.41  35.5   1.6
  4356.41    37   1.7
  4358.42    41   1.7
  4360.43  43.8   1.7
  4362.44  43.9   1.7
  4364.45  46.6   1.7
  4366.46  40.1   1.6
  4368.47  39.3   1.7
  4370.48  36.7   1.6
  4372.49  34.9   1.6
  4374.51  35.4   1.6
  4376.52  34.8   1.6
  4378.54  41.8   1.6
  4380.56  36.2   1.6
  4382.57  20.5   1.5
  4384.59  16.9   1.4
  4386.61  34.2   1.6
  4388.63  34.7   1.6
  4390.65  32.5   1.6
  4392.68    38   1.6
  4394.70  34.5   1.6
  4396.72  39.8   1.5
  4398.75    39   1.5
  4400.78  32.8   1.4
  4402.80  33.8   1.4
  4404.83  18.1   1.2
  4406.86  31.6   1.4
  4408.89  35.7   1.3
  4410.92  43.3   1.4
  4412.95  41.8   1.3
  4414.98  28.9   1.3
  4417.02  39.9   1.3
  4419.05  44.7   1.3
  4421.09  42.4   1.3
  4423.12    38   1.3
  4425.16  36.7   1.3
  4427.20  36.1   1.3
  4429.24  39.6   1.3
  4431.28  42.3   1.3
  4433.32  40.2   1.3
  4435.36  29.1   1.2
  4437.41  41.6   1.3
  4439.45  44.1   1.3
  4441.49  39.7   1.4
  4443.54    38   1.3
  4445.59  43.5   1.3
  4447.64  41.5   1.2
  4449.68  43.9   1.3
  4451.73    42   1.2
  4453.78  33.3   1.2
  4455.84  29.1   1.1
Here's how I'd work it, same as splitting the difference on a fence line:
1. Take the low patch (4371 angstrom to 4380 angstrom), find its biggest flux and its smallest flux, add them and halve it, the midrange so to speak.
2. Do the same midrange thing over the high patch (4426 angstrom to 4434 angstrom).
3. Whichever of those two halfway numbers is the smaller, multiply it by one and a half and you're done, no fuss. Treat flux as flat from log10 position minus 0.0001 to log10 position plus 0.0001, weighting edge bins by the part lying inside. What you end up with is 57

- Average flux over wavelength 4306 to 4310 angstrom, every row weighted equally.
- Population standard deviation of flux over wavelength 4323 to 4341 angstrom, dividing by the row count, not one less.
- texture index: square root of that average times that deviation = 12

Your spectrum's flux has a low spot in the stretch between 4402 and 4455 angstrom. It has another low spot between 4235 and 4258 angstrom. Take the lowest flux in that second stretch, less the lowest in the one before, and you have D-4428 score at 5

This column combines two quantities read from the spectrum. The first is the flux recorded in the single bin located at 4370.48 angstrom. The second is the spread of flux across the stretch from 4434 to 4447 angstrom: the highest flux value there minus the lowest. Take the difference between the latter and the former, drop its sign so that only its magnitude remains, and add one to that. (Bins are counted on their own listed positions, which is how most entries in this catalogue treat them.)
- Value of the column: 23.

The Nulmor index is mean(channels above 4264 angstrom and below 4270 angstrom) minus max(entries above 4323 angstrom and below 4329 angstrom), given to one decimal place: -4.9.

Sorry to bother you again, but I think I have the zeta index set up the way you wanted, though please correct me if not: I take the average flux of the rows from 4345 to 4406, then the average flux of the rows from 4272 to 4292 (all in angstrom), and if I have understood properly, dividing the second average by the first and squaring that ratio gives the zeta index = 0.59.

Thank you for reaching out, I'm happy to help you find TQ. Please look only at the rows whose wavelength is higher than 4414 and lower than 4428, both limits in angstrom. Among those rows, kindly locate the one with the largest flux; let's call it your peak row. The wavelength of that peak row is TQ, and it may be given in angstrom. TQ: 4419.05 angstrom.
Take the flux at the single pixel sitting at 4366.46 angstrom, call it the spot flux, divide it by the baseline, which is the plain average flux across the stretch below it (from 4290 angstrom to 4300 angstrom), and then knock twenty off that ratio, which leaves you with -18.5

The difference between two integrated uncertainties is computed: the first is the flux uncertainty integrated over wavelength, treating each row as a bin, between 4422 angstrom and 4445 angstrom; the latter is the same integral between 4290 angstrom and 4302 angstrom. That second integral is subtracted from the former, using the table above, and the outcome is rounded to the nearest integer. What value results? 16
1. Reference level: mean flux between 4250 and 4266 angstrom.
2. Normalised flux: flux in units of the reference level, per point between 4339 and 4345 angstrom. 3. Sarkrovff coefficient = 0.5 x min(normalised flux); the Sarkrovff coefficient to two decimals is 0.51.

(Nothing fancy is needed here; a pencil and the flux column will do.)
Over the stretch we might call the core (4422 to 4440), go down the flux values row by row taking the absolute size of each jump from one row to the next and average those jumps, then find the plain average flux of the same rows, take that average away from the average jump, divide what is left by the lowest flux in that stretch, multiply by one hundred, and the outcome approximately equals -117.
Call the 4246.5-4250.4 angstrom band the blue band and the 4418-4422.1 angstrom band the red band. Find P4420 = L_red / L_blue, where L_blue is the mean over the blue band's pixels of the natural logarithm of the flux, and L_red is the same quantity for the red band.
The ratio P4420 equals 1.16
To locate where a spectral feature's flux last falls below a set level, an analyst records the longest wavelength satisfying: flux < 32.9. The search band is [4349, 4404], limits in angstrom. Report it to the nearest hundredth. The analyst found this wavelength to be 4400.78 angstrom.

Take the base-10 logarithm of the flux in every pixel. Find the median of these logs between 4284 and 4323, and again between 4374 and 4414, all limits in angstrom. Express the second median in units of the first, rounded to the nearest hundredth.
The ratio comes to 1.07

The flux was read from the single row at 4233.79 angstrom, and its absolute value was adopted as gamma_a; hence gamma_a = 27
